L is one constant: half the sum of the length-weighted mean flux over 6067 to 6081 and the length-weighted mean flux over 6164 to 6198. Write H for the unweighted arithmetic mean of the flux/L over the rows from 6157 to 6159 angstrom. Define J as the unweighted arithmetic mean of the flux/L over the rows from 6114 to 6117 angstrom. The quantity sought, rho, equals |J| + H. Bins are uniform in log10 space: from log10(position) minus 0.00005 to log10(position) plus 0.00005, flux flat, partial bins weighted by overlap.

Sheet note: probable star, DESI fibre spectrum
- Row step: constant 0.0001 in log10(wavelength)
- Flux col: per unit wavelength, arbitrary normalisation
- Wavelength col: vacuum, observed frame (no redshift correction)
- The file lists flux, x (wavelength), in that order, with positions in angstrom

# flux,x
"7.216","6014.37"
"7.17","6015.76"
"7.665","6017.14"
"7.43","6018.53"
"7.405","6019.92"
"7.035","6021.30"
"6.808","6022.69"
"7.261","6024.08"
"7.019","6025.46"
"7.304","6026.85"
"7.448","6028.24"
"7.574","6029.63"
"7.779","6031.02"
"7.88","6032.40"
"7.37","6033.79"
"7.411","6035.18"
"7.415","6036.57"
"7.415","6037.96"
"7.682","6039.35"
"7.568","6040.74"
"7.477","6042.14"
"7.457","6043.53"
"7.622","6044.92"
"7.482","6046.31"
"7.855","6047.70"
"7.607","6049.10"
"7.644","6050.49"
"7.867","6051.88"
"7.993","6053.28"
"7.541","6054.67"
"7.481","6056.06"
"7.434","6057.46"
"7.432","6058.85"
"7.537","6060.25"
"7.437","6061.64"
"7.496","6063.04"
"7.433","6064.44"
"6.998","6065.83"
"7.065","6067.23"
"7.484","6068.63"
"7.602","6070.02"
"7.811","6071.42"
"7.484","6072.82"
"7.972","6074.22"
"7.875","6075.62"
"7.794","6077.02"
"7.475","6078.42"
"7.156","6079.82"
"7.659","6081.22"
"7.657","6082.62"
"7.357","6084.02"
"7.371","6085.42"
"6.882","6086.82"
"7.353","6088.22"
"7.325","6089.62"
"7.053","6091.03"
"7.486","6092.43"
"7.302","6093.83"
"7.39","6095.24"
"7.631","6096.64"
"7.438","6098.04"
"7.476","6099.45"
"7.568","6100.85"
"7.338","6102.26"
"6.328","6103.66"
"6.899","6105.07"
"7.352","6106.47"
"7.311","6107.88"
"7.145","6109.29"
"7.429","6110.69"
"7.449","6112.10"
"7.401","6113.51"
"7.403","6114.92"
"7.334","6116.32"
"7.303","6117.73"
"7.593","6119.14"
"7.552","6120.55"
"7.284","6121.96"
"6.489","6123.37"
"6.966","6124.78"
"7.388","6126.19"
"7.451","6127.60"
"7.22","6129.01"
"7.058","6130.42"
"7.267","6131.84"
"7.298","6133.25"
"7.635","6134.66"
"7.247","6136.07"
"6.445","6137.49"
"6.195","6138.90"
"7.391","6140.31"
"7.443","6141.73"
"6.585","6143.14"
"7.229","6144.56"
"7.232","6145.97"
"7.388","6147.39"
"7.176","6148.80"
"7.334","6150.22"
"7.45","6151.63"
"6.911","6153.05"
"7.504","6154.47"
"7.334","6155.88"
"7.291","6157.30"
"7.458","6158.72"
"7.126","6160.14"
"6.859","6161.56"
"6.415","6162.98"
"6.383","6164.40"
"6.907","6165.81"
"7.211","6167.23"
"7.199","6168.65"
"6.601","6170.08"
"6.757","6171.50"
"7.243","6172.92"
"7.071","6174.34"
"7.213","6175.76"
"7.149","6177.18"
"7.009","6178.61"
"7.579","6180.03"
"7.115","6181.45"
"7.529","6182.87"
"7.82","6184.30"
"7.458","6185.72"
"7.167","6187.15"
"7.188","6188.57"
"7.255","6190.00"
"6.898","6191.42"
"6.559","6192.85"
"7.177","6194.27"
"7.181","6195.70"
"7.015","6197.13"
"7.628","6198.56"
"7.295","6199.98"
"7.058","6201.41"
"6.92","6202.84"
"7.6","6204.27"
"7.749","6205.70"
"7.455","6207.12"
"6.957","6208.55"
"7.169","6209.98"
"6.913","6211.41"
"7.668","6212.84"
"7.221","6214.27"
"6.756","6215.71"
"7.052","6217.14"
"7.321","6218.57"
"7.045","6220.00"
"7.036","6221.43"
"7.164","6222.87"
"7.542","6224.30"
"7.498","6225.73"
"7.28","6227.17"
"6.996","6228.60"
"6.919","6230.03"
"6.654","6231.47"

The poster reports 2.00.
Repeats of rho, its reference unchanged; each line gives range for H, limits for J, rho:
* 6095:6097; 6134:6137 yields 2.03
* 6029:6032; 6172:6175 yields 2.02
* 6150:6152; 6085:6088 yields 1.97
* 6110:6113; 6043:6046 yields 2.04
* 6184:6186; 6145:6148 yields 2.03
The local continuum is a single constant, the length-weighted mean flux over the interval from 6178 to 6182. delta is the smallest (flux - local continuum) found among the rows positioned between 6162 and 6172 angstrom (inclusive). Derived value -0.9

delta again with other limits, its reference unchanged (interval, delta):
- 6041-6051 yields 0.2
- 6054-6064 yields 0.2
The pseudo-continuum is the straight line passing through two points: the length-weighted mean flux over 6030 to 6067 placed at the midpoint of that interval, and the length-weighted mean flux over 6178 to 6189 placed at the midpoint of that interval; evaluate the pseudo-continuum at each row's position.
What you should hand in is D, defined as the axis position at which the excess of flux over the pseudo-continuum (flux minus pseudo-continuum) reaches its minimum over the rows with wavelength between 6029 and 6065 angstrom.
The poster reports 6033.79 angstrom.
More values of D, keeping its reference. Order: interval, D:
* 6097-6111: 6103.66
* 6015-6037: 6022.69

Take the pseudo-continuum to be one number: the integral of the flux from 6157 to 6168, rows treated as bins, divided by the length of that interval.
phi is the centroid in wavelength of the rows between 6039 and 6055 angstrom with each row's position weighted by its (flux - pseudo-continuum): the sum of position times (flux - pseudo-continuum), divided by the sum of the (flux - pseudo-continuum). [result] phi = 6047.5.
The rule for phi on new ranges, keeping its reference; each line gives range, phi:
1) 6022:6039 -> 6032.0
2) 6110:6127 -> 6116.6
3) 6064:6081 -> 6073.1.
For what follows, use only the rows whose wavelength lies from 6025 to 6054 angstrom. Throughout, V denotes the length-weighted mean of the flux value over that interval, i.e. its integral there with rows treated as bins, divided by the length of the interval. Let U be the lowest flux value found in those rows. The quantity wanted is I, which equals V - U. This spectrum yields 0.55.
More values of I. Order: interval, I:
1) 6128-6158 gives 0.98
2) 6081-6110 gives 0.97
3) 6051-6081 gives 0.55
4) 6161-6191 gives 0.72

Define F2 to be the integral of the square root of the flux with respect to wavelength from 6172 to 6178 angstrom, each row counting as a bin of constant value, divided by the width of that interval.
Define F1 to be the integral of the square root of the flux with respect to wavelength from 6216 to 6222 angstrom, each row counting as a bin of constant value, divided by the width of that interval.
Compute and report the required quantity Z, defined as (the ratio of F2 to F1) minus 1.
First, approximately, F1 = 2.666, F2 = 2.67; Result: 0.003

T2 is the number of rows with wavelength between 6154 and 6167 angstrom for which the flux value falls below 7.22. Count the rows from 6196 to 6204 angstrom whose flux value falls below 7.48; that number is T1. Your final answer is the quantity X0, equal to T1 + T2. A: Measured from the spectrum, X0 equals 9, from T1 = 4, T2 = 5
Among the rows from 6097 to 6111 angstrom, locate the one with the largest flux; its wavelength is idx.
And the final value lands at 6100.85 angstrom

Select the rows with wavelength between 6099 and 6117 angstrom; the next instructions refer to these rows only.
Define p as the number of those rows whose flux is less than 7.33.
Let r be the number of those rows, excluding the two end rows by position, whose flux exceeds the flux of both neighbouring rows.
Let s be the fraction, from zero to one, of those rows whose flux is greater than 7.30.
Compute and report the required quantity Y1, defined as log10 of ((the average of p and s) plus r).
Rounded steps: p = 4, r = 4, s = 0.77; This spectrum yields 0.81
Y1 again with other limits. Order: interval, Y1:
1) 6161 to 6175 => 0.85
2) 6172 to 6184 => 0.71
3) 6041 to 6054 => 0.40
